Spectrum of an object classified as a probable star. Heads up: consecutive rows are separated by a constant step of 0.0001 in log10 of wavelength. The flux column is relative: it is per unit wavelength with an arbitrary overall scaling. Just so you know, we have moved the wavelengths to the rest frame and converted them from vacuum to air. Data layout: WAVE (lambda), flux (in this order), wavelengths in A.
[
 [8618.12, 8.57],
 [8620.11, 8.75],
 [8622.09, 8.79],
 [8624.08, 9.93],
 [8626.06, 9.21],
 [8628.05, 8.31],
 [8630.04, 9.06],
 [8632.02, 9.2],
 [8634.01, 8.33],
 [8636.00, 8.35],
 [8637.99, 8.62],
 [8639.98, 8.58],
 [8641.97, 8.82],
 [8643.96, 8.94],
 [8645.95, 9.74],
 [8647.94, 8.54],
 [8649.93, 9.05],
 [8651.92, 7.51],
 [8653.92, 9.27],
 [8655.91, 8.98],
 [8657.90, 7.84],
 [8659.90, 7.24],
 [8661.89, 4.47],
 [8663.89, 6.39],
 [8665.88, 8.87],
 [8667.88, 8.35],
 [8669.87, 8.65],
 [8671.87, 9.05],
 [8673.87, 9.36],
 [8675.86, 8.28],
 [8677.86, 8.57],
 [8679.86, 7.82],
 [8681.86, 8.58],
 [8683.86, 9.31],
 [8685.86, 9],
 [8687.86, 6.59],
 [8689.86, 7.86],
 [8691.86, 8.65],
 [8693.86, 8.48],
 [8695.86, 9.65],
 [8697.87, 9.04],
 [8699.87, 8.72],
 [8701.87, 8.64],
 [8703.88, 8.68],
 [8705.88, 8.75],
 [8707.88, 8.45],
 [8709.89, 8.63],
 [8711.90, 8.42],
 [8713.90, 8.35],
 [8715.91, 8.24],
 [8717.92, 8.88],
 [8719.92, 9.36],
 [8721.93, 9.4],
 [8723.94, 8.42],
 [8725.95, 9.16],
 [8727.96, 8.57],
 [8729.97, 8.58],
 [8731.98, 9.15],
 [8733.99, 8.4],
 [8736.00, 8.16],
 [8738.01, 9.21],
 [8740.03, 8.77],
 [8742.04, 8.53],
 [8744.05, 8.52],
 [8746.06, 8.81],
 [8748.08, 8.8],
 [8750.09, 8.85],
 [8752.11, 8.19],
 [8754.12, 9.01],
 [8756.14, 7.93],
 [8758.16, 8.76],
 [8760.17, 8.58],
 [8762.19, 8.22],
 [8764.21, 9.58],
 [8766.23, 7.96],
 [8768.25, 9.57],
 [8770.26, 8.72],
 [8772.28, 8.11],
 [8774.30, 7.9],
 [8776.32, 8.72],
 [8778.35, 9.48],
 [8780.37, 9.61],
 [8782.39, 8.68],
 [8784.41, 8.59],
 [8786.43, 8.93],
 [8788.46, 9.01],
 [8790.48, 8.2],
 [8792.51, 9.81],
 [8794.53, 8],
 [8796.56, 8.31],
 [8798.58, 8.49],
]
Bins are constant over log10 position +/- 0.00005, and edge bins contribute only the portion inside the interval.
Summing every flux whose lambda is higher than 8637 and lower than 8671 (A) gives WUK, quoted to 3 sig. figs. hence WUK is 140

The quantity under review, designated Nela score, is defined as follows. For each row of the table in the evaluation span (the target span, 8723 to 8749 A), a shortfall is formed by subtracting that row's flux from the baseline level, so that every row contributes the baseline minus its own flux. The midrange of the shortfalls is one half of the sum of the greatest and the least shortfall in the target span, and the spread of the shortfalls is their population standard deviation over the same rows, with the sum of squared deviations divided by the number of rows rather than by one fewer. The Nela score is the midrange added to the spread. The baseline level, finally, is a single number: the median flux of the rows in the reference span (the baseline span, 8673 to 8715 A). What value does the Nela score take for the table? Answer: 0.26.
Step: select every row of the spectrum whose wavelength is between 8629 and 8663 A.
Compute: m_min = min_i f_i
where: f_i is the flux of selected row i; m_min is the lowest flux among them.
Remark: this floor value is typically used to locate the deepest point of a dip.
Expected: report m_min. 4.47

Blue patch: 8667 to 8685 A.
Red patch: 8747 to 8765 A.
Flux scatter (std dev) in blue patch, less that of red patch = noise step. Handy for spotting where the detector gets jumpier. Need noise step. 0.00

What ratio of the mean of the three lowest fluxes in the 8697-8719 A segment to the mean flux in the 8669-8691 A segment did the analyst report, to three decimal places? 0.985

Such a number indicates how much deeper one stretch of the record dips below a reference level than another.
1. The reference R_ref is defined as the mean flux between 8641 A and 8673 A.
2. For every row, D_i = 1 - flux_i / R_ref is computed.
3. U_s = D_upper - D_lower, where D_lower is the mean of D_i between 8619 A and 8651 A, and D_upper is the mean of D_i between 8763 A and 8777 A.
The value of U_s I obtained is 0.03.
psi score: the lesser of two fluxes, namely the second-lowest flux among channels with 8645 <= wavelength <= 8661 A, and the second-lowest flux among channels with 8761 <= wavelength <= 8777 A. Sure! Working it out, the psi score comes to 7.5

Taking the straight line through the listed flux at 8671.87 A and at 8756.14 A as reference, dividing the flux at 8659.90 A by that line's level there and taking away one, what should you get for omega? -0.21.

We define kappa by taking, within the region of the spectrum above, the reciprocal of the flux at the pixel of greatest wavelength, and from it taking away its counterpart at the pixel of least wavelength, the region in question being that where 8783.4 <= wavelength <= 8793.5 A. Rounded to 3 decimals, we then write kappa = -0.014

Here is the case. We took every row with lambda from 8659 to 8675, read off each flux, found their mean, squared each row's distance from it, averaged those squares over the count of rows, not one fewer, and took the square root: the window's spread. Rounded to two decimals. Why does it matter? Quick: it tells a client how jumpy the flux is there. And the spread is 1.56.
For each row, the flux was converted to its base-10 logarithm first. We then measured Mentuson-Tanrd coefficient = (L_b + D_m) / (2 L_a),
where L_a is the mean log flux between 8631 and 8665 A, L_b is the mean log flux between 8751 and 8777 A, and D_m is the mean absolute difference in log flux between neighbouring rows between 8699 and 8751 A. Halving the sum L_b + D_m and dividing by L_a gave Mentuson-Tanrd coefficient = 0.521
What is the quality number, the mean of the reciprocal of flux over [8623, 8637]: 0.1126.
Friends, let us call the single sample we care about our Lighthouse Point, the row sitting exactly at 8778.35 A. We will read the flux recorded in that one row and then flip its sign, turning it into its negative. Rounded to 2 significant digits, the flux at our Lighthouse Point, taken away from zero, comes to -9.5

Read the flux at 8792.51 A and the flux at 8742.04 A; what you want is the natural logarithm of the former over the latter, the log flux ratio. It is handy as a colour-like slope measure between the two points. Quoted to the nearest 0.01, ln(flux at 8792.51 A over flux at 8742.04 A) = 0.14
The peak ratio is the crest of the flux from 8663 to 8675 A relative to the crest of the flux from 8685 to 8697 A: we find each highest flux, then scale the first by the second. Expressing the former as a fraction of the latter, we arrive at 0.97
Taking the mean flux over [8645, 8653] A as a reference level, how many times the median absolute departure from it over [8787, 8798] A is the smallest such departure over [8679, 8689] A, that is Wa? 0.25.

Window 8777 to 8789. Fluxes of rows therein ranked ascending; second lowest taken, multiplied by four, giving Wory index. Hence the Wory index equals 34.7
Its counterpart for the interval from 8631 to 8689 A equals 25.6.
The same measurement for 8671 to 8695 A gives 31.3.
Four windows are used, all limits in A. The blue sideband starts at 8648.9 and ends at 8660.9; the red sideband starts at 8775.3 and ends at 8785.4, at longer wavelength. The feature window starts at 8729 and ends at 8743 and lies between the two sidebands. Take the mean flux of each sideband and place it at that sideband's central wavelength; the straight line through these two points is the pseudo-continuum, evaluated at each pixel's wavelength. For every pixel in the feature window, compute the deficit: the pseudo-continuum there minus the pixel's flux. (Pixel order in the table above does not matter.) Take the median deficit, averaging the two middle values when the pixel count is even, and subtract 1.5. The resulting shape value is -1.35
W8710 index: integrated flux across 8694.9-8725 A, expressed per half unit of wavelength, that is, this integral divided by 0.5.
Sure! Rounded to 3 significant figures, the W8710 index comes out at 528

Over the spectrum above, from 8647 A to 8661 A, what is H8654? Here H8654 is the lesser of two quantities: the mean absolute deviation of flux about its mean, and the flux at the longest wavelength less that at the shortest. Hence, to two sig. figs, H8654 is -1.3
